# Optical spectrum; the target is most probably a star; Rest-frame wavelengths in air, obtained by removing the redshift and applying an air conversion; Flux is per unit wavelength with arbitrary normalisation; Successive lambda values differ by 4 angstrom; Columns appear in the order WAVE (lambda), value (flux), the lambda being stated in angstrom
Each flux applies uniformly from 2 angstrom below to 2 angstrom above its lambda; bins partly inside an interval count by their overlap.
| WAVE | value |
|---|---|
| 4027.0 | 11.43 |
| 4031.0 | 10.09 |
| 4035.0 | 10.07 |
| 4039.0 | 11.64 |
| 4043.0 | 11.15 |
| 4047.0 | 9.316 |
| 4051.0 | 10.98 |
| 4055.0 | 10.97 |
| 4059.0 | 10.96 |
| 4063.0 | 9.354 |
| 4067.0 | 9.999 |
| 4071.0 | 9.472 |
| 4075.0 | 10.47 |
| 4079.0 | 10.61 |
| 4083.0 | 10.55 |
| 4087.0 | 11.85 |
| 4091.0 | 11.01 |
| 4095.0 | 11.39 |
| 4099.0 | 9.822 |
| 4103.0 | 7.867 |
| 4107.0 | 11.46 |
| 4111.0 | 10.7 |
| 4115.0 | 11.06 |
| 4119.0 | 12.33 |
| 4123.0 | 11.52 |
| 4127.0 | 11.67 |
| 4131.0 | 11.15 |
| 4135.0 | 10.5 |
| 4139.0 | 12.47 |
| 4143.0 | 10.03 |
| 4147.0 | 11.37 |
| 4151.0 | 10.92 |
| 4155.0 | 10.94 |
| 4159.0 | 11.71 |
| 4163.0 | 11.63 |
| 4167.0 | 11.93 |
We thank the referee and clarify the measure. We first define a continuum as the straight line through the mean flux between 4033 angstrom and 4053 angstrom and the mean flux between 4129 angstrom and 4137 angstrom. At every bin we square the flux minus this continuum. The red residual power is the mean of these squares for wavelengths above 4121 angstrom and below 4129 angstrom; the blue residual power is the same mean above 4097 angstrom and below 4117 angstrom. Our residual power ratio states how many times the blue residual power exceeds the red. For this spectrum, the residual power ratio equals 3.1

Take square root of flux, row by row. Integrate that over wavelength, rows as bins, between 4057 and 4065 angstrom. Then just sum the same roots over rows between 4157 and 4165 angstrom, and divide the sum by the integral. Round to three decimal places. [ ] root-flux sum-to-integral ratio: 0.268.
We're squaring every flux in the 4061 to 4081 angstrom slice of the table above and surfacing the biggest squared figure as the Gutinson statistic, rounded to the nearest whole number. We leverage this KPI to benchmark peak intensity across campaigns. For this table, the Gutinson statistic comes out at 113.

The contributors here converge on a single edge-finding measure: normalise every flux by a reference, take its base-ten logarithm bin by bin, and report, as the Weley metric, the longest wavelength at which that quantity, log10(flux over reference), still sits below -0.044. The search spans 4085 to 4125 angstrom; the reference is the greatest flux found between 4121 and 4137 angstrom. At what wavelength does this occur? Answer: 4103.0 angstrom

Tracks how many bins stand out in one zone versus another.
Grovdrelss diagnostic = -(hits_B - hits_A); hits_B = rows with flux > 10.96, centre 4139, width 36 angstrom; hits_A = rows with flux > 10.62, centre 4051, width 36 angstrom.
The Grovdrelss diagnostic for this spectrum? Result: 0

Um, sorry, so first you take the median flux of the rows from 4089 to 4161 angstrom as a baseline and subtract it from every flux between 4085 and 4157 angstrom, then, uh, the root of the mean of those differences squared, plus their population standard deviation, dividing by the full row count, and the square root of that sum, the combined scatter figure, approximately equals 1.42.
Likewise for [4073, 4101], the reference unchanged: 1.14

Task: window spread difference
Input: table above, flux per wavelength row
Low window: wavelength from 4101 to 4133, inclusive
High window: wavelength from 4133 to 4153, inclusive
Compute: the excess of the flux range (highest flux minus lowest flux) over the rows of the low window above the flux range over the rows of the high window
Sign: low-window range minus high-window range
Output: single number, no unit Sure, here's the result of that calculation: 2.0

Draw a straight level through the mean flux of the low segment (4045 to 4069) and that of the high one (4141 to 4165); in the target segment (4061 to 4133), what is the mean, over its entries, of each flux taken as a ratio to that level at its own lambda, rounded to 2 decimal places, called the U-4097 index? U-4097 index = 1.01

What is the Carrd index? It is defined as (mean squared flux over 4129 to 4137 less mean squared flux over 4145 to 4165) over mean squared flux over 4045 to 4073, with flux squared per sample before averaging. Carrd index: -0.10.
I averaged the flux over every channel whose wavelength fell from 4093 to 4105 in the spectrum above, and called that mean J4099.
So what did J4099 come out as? 9.7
